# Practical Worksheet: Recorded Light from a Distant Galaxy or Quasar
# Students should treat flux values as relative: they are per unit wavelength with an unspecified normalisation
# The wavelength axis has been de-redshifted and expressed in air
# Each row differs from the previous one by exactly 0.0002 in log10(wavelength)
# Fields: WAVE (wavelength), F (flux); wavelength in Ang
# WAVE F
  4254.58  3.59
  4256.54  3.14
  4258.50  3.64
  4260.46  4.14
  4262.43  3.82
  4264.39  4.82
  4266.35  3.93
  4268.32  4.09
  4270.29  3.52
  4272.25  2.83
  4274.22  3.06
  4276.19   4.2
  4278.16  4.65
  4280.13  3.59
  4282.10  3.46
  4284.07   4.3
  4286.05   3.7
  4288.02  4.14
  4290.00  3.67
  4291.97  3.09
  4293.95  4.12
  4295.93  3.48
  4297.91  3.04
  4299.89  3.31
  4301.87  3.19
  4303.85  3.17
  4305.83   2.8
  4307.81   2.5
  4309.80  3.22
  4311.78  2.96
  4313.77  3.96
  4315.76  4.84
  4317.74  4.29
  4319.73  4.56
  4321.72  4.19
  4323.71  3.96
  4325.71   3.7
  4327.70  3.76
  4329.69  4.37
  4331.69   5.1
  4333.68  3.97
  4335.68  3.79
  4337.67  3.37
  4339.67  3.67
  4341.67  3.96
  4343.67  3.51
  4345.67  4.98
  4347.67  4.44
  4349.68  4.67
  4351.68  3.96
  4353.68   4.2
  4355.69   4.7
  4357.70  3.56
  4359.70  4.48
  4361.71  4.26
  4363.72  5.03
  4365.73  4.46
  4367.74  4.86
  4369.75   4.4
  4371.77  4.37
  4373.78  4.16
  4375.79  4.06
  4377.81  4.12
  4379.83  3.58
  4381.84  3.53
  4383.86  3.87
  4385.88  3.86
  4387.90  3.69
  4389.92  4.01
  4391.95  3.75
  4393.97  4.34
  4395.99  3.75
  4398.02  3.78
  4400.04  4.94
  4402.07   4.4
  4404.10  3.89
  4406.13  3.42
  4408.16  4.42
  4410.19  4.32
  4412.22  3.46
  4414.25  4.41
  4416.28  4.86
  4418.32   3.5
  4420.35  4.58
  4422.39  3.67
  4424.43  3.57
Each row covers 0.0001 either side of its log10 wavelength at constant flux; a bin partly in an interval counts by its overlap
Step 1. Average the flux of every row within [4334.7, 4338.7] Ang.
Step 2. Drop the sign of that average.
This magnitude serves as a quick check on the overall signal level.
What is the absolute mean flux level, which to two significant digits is 3.6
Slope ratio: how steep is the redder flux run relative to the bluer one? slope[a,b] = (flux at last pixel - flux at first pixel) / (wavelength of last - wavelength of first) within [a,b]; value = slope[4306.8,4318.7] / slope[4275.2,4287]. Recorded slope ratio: -3.6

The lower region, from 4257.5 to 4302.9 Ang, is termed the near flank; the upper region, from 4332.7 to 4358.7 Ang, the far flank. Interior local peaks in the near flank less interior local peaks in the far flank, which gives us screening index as 4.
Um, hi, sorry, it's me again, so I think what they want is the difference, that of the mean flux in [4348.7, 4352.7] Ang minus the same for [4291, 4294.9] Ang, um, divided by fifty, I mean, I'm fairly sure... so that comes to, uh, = 0.014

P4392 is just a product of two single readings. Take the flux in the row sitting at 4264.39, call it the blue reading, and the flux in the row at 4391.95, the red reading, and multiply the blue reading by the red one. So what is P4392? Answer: 18.1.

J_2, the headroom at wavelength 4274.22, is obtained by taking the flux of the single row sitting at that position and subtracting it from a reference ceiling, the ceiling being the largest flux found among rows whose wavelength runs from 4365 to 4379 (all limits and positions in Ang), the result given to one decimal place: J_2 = 1.8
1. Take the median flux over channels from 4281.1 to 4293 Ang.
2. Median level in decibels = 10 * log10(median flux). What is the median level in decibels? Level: 5.7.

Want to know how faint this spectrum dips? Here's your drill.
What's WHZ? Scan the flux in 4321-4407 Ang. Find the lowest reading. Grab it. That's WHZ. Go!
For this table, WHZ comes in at 3.37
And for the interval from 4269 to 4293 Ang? 2.83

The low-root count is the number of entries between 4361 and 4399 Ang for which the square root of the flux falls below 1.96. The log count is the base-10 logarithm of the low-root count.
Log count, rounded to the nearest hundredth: 0.78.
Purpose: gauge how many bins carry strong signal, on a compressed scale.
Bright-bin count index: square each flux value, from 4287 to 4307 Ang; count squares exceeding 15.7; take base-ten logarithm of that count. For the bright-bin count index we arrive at 0.3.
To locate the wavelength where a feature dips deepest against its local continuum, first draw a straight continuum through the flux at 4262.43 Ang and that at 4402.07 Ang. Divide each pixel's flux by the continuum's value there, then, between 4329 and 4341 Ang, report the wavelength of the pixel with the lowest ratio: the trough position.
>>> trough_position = 4337.67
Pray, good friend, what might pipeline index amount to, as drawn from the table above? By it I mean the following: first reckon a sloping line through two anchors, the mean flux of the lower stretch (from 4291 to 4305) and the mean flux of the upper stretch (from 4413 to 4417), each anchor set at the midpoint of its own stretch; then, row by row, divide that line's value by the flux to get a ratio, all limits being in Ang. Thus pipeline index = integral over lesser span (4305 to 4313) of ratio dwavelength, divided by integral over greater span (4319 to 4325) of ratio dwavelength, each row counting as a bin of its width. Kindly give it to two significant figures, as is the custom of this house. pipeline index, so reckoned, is 1.9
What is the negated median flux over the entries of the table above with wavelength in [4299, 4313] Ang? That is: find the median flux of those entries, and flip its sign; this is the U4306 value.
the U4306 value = -3.2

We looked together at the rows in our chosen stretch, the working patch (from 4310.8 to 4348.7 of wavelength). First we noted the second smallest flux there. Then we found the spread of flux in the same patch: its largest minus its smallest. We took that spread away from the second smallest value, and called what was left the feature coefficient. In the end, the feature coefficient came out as 1.2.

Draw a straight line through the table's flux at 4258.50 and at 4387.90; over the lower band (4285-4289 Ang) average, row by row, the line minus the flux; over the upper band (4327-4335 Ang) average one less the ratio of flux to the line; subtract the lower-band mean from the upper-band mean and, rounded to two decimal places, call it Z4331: 0.10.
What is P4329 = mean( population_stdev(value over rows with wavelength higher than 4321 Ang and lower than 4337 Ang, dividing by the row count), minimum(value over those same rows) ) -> 2.07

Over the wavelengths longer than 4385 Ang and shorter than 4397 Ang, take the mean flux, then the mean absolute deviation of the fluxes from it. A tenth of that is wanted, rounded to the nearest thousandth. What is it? 0.018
